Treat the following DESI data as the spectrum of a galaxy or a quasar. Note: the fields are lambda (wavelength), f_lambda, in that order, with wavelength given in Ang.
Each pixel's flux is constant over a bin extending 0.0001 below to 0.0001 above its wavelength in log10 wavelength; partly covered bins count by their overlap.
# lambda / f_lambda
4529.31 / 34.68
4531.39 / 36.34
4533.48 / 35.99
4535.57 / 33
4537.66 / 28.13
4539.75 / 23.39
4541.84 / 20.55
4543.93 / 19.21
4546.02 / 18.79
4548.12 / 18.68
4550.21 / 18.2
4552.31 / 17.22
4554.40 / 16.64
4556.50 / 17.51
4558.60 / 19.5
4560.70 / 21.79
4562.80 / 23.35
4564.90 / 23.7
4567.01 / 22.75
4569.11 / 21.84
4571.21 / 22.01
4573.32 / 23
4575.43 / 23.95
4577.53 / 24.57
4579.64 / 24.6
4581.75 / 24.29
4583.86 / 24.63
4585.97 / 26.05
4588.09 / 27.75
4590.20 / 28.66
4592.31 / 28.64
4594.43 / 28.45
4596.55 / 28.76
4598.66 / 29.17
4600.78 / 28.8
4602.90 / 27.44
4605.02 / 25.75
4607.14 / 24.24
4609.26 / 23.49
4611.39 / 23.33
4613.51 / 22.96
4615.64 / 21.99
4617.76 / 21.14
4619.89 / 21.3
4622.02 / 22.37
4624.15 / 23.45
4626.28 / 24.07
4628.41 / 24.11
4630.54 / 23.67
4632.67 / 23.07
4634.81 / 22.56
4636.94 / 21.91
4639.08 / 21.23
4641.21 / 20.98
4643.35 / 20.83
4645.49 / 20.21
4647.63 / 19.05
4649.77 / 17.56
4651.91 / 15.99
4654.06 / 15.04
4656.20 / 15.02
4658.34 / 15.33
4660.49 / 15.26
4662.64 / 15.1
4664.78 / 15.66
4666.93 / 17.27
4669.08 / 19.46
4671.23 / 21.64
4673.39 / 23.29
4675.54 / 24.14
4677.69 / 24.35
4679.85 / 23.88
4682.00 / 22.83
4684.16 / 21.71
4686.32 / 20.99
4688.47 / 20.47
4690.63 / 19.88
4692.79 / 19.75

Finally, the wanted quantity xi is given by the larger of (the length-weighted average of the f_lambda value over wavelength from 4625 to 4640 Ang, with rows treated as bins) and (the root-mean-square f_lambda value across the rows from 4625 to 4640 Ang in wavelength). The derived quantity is 23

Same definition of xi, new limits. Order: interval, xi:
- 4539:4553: 20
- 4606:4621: 23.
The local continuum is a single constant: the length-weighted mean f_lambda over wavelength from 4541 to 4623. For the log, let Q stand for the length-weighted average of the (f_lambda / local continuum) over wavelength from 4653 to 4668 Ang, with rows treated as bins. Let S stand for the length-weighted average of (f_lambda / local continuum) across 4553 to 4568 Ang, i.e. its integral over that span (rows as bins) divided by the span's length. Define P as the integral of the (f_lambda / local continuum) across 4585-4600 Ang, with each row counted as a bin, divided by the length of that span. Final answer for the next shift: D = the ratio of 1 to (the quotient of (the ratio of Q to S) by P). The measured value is 1.61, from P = 1.21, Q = 0.7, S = 0.89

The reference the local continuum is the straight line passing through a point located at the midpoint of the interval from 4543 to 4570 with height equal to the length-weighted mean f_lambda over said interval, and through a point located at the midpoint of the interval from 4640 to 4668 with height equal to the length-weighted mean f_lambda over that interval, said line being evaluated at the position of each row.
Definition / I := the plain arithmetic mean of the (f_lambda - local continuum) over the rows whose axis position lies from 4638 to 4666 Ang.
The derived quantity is 0.2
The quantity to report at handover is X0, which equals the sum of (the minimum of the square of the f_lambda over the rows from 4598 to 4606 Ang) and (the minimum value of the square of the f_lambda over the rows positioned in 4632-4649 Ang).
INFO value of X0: 1026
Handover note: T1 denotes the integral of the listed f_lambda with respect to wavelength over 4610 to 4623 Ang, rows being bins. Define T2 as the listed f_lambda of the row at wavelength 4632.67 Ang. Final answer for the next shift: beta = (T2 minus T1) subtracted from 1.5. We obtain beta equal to 267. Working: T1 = 289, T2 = 23.07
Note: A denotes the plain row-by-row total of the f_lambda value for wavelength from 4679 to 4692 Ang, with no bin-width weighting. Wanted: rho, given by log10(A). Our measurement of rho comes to 2.11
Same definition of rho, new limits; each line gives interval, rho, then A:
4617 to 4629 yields 2.13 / 136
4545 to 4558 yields 2.03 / 107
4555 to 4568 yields 2.11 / 129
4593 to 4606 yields 2.23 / 168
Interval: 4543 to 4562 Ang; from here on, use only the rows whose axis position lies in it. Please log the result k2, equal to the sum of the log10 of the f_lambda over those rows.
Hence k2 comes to 11.4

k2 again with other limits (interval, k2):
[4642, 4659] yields 9.9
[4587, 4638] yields 33.4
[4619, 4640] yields 13.6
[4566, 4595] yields 19.6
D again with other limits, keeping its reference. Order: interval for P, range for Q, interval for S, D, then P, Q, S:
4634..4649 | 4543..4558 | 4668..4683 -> 1.13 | 0.90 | 0.8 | 0.98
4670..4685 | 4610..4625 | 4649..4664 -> 0.69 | 0.99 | 1.0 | 0.67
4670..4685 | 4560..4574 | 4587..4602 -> 1.25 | 0.99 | 1.0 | 1.23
